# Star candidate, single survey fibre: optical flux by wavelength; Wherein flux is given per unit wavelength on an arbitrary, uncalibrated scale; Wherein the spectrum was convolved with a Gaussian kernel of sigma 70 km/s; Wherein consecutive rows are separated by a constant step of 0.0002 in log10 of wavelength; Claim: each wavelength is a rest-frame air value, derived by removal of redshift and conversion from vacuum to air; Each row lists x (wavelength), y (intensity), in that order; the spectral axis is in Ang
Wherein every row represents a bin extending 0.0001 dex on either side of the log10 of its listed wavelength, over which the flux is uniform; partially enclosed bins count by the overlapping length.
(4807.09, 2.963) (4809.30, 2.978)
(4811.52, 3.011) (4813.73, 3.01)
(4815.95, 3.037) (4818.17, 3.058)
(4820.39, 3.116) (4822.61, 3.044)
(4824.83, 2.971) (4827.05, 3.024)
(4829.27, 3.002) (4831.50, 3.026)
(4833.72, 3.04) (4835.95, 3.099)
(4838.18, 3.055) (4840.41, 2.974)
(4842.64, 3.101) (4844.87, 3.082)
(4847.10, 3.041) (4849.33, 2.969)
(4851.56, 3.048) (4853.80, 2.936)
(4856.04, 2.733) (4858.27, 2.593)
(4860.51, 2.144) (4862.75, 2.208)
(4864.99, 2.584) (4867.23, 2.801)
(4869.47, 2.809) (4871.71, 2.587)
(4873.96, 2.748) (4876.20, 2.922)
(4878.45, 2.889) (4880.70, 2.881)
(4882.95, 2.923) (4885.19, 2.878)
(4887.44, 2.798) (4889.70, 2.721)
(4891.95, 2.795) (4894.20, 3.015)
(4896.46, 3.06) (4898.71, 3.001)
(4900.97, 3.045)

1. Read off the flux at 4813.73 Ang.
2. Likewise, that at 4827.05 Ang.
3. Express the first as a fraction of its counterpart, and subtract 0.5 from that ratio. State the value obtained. 0.50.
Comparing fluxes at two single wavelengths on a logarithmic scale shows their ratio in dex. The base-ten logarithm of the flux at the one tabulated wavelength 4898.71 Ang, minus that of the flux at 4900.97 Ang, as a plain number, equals -0.01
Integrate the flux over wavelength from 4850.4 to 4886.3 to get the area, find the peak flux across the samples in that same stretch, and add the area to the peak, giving 101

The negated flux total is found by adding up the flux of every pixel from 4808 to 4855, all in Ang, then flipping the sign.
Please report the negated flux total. -64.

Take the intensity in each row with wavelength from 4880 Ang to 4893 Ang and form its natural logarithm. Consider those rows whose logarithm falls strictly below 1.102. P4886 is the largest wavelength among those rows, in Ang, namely 4891.95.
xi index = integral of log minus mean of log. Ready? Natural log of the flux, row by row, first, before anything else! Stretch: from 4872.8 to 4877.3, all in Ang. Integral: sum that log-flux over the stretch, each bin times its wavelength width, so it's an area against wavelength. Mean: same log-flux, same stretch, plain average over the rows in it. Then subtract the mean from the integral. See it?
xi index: 3.64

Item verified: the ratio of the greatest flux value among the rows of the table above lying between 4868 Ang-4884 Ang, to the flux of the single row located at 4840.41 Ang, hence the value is 0.98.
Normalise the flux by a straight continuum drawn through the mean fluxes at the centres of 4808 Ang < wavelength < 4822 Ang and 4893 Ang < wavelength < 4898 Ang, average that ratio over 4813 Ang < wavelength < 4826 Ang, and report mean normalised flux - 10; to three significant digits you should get -9.00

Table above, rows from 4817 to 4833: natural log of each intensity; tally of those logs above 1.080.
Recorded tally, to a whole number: 7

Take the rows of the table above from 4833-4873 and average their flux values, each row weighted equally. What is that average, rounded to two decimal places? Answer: 2.82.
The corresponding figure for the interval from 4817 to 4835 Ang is 3.04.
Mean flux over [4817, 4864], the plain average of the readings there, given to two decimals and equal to 2.92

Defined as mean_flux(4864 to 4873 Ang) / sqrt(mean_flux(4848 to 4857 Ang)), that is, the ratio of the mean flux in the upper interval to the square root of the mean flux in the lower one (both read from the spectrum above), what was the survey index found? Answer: 1.58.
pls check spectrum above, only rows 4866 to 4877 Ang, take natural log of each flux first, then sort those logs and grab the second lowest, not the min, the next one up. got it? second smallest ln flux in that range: 1.01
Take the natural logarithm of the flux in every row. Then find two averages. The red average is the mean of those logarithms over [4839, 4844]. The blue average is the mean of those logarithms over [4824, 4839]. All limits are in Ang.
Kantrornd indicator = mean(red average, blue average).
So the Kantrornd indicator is 1.110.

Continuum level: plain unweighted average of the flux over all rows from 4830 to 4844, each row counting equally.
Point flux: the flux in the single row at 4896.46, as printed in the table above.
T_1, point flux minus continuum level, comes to 0.01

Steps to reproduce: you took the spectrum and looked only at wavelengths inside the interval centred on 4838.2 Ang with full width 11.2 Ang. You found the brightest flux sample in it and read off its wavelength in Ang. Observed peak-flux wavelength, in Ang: 4842.64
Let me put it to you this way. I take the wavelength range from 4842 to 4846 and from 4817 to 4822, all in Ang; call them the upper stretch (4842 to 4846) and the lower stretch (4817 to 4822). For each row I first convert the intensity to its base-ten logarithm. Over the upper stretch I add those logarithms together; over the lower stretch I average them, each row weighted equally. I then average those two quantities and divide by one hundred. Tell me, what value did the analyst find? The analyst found 0.0073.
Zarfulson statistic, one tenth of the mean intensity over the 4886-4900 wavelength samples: 0.290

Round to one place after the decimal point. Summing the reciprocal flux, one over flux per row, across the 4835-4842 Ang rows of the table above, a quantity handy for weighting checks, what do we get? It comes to 1.0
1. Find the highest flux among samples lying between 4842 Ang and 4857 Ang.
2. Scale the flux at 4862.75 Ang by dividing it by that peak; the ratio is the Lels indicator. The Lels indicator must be 0.712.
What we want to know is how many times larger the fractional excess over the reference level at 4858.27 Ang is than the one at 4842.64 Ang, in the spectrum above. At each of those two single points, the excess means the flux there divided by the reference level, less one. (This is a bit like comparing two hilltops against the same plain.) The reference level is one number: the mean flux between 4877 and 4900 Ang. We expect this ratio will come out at -1.5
